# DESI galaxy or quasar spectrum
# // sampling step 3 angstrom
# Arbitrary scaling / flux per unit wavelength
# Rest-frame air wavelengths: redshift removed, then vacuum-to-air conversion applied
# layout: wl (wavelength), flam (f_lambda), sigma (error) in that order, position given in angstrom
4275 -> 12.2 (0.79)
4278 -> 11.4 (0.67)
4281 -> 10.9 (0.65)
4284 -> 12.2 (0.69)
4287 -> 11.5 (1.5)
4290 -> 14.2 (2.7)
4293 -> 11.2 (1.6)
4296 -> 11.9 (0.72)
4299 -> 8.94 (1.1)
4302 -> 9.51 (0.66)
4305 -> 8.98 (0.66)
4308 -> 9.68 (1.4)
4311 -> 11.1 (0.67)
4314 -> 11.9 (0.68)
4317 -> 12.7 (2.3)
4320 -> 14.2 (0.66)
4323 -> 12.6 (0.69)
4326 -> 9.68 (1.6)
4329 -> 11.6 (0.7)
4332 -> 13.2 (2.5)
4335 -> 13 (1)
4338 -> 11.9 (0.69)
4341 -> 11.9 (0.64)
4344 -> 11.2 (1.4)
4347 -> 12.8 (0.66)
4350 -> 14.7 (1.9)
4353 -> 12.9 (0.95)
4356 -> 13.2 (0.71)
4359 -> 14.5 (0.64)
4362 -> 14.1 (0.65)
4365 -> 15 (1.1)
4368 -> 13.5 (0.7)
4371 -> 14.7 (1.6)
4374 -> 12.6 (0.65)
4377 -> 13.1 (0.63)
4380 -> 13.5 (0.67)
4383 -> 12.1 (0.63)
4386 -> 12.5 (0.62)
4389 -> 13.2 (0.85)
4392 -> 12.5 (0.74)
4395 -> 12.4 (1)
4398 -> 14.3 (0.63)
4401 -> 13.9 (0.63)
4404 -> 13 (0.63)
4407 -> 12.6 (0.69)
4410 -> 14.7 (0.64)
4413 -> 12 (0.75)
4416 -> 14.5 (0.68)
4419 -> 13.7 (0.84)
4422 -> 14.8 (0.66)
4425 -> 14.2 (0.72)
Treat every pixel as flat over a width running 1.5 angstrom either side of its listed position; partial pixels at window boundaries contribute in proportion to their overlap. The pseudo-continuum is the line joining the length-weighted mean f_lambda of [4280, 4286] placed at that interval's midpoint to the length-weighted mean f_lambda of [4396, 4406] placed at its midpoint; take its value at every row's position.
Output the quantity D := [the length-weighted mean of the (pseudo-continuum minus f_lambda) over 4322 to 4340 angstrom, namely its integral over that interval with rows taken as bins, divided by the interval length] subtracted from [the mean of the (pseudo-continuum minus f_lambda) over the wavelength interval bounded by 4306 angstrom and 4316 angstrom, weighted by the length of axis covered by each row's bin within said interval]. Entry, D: 0.7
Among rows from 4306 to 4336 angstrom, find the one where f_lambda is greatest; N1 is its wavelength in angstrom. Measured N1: 4320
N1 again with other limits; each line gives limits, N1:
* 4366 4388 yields 4371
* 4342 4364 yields 4350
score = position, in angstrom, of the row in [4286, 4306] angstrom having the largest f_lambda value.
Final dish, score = 4290 angstrom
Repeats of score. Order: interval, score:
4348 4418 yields 4365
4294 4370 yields 4365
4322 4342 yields 4332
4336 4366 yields 4365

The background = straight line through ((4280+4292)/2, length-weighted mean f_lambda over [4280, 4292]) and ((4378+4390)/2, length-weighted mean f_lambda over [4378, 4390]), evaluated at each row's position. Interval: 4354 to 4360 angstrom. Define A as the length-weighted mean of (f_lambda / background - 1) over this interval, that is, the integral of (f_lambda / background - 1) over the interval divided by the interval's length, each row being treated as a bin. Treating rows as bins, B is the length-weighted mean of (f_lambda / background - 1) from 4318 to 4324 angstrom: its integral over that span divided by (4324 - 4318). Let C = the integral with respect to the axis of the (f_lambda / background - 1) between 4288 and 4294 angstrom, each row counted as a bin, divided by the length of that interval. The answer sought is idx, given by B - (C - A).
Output 0.12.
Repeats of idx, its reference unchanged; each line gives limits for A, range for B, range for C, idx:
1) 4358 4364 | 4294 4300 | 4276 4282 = 0.07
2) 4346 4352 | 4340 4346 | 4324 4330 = 0.16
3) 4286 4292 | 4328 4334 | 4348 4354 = -0.04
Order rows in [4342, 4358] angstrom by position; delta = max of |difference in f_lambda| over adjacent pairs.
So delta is 1.9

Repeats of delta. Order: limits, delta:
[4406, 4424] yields 2.7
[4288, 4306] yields 3.0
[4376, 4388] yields 1.4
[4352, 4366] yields 1.3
